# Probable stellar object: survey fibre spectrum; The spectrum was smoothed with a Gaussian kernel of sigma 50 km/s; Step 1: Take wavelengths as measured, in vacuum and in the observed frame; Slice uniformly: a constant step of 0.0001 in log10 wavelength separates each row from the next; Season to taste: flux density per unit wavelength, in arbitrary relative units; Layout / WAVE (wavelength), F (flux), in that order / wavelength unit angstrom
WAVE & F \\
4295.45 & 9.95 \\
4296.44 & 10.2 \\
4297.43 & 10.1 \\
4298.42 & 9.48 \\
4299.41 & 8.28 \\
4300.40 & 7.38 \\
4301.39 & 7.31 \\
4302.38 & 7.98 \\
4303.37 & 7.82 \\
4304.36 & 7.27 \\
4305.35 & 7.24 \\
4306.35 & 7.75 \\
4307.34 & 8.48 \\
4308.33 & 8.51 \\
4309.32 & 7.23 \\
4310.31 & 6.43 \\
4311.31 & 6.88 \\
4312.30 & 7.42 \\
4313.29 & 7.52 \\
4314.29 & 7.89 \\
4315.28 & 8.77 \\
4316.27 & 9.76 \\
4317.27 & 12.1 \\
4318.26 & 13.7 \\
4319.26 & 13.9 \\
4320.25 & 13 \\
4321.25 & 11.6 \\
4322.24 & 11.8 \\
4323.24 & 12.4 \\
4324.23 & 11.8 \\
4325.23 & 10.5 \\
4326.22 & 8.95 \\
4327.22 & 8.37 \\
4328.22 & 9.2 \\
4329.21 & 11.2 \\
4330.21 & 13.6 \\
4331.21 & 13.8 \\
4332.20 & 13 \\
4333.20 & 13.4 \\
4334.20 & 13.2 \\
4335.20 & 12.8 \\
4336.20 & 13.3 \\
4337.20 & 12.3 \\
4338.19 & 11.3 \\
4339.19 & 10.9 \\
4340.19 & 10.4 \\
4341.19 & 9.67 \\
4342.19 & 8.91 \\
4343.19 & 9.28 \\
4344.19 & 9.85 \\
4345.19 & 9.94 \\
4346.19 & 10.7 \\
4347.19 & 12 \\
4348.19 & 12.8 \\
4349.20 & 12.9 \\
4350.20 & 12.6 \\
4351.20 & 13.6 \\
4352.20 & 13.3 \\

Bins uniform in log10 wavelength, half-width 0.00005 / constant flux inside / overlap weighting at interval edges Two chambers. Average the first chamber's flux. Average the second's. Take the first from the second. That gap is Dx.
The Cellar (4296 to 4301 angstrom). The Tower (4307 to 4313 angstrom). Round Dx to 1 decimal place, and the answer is -1.6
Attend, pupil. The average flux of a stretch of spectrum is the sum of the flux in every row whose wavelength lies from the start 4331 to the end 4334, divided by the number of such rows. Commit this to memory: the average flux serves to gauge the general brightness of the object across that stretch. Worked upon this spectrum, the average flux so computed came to 13.4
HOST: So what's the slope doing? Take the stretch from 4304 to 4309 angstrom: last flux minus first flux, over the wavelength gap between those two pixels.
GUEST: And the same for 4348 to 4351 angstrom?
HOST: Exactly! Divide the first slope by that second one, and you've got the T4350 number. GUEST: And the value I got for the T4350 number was -3.1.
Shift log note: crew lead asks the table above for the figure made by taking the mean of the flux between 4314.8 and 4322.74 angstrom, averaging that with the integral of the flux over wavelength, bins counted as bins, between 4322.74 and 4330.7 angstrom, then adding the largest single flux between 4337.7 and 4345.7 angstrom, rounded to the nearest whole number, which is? 60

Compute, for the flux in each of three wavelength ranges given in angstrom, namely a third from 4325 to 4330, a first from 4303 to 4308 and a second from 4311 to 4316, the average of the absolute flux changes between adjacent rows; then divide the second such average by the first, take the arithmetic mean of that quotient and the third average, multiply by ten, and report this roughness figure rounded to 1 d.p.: 11.4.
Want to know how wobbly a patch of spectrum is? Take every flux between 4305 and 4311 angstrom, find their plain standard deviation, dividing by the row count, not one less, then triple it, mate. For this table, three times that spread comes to 2.2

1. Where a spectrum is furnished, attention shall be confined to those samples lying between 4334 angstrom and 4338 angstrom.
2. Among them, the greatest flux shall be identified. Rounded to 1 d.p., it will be 13.3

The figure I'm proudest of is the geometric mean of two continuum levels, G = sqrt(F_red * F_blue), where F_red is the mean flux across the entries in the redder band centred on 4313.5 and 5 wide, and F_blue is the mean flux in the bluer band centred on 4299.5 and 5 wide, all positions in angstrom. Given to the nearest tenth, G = 8.1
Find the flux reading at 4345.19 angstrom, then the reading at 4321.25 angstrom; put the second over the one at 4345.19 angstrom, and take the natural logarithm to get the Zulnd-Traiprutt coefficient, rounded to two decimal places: 0.15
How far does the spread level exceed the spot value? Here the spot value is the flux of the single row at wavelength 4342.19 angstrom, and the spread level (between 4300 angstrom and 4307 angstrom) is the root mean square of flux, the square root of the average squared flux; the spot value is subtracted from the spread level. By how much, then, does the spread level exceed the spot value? -1.4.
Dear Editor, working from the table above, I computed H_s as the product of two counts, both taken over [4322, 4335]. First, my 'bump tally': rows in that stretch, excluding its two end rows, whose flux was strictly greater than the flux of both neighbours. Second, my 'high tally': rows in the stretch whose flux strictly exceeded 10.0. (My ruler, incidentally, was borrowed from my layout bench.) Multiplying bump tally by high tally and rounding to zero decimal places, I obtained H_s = 30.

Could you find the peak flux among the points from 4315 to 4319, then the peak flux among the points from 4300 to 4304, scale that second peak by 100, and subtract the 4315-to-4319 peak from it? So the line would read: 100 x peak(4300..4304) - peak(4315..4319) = 784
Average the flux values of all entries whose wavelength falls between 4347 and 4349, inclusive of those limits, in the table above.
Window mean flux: 12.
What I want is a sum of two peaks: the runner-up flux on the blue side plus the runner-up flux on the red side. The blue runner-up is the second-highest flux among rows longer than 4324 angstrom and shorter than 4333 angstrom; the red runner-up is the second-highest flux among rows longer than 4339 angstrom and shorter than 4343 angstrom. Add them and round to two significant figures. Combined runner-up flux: 24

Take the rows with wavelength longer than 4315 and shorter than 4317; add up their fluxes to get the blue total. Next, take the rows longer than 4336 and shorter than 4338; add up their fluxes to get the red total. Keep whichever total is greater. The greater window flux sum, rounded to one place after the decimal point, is 25.6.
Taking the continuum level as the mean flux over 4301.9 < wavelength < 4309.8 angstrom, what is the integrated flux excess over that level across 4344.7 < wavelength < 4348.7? 14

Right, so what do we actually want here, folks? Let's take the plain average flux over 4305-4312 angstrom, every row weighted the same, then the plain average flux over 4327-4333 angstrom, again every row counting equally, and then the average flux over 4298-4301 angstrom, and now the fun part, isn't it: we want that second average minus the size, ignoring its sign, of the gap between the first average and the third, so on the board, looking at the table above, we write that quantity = 11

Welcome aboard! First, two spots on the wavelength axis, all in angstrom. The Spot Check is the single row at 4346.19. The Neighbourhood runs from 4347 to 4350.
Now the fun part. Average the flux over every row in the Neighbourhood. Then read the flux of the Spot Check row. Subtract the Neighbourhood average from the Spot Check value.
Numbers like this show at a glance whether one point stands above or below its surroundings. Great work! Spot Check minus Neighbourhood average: -1.9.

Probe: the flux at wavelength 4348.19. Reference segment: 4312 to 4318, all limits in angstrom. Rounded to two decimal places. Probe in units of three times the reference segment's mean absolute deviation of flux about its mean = 3.17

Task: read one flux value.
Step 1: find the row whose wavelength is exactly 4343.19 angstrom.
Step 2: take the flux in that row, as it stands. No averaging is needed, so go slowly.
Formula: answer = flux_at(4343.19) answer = 9.28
